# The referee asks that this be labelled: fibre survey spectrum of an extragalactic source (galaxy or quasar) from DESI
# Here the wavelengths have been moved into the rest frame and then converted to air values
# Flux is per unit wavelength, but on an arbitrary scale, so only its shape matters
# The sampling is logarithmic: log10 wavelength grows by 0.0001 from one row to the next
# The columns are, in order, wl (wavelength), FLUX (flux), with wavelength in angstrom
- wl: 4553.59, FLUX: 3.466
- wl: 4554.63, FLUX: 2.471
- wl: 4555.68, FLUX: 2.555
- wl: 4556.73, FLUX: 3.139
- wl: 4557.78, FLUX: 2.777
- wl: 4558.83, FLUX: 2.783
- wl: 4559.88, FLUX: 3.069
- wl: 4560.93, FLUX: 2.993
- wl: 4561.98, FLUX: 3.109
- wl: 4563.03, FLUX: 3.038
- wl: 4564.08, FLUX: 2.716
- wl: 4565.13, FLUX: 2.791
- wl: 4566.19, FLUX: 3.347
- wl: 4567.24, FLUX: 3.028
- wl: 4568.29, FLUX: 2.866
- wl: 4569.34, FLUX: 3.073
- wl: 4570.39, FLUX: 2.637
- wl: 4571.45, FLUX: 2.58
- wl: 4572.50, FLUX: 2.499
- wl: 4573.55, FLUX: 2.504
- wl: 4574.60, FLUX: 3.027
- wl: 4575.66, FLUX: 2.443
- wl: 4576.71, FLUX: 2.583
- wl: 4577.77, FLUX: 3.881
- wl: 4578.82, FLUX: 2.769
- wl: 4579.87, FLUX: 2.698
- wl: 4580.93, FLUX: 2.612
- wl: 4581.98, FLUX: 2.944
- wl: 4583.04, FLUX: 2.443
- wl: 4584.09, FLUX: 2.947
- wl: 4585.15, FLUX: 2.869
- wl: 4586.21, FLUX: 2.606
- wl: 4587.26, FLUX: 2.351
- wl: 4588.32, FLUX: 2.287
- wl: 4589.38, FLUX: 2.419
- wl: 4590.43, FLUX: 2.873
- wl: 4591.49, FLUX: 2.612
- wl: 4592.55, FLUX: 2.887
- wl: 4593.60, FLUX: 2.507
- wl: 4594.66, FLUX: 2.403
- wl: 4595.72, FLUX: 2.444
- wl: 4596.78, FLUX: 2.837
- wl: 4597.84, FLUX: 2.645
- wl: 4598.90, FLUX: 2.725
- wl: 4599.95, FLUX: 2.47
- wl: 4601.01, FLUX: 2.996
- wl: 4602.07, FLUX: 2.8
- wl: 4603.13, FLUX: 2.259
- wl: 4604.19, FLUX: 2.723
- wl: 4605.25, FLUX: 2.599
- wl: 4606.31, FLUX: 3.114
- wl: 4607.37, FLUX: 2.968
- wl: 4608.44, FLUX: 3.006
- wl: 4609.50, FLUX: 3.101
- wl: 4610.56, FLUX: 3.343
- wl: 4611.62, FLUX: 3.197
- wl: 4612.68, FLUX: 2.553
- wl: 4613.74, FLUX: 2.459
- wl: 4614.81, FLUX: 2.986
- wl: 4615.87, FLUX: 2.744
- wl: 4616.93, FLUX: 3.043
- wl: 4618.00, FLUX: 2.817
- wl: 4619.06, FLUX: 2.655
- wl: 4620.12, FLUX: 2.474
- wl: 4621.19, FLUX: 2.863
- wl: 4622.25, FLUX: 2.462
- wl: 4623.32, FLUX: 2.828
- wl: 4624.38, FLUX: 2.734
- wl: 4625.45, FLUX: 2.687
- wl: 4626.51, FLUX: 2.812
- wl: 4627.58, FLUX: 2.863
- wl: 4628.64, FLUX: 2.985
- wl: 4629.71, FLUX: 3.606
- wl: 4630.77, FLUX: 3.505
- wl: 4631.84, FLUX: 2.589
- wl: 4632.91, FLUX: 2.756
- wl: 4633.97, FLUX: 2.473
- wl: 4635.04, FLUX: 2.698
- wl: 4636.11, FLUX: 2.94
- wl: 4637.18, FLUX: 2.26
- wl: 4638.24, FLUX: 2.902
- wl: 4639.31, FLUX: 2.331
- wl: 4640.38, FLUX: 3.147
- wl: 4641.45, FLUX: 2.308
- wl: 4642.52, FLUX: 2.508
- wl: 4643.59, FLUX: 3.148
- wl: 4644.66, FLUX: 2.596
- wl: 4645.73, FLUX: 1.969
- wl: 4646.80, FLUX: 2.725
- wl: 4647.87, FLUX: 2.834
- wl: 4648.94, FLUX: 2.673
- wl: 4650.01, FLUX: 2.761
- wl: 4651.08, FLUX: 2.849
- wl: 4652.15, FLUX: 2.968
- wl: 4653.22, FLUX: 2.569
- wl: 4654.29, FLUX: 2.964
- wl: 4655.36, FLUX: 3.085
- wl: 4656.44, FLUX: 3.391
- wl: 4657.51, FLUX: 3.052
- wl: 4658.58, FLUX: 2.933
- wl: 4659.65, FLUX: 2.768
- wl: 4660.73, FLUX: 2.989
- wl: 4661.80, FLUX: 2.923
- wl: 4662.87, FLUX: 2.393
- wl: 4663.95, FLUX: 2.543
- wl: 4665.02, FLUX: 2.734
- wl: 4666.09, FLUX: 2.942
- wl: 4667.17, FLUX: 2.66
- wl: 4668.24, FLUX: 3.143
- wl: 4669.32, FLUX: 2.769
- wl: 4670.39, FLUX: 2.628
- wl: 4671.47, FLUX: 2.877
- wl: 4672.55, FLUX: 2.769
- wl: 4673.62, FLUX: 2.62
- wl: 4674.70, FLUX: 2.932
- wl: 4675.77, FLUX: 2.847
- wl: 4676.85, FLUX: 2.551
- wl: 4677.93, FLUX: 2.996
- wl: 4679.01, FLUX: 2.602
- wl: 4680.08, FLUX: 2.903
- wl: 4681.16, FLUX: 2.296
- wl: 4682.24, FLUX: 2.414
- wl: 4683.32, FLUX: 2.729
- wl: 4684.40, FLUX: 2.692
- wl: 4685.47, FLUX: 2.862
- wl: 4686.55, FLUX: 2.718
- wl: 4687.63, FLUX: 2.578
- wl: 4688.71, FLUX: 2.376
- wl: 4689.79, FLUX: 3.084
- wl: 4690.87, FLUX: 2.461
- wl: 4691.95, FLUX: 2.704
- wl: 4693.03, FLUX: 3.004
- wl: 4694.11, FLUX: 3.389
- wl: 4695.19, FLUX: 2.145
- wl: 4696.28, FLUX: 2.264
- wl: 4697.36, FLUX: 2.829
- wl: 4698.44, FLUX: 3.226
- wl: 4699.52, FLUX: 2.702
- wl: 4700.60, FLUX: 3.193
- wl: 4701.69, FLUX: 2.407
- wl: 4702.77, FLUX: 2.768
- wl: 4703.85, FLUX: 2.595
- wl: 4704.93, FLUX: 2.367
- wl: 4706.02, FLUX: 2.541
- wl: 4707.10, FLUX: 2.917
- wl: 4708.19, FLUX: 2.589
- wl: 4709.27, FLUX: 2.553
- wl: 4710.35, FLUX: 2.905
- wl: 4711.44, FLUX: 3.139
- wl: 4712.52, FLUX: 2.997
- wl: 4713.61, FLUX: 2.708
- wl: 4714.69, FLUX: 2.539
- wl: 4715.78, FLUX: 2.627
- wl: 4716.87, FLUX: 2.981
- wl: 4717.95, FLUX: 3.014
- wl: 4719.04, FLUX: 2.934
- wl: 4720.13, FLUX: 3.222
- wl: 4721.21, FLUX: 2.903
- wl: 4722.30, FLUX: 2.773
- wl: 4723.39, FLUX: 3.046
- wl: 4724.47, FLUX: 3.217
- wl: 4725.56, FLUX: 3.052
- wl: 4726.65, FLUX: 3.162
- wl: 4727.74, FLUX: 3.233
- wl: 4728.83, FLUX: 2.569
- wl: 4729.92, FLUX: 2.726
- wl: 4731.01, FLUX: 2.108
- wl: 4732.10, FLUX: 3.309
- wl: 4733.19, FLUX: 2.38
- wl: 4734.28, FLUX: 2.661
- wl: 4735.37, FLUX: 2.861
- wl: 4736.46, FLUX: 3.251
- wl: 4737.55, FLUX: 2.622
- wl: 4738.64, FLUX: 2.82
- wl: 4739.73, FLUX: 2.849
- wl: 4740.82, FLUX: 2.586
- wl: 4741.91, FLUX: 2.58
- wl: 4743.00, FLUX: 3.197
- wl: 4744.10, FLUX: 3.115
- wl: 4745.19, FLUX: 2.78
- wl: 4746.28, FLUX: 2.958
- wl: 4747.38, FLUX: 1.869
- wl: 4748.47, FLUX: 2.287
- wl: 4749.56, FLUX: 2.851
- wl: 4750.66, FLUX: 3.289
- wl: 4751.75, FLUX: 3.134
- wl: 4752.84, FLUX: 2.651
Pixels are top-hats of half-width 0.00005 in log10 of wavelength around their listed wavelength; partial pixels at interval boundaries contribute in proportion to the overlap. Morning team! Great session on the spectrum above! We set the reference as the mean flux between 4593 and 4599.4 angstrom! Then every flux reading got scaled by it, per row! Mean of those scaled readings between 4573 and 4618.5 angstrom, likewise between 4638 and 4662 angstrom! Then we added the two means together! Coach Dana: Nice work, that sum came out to 2.14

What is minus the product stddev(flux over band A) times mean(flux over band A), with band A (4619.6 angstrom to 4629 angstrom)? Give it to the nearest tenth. -0.5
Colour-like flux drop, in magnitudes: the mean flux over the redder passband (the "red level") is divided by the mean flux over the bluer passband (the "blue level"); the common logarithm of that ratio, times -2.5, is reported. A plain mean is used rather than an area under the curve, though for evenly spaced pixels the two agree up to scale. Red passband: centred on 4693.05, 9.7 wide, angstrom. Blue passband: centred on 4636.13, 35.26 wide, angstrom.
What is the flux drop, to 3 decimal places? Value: 0.019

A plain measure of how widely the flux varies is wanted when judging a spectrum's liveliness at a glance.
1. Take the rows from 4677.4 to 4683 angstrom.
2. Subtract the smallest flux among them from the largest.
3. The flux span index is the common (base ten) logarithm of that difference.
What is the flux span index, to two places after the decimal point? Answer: -0.15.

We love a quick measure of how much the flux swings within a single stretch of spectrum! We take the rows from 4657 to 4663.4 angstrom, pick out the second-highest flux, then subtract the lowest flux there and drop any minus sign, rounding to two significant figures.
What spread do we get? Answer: 0.60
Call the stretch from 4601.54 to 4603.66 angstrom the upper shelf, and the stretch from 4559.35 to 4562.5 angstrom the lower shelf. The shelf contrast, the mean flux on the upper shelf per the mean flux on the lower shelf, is 0.83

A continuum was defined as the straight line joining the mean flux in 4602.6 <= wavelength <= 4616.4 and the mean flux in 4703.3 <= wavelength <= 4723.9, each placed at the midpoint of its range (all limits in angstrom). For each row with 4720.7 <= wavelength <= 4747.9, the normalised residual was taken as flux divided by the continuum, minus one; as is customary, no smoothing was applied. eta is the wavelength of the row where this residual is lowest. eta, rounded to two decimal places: 4747.38 angstrom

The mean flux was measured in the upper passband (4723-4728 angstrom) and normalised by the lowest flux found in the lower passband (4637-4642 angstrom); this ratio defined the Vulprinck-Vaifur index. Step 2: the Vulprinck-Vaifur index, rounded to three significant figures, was 1.39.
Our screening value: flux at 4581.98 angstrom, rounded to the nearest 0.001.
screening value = 2.944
